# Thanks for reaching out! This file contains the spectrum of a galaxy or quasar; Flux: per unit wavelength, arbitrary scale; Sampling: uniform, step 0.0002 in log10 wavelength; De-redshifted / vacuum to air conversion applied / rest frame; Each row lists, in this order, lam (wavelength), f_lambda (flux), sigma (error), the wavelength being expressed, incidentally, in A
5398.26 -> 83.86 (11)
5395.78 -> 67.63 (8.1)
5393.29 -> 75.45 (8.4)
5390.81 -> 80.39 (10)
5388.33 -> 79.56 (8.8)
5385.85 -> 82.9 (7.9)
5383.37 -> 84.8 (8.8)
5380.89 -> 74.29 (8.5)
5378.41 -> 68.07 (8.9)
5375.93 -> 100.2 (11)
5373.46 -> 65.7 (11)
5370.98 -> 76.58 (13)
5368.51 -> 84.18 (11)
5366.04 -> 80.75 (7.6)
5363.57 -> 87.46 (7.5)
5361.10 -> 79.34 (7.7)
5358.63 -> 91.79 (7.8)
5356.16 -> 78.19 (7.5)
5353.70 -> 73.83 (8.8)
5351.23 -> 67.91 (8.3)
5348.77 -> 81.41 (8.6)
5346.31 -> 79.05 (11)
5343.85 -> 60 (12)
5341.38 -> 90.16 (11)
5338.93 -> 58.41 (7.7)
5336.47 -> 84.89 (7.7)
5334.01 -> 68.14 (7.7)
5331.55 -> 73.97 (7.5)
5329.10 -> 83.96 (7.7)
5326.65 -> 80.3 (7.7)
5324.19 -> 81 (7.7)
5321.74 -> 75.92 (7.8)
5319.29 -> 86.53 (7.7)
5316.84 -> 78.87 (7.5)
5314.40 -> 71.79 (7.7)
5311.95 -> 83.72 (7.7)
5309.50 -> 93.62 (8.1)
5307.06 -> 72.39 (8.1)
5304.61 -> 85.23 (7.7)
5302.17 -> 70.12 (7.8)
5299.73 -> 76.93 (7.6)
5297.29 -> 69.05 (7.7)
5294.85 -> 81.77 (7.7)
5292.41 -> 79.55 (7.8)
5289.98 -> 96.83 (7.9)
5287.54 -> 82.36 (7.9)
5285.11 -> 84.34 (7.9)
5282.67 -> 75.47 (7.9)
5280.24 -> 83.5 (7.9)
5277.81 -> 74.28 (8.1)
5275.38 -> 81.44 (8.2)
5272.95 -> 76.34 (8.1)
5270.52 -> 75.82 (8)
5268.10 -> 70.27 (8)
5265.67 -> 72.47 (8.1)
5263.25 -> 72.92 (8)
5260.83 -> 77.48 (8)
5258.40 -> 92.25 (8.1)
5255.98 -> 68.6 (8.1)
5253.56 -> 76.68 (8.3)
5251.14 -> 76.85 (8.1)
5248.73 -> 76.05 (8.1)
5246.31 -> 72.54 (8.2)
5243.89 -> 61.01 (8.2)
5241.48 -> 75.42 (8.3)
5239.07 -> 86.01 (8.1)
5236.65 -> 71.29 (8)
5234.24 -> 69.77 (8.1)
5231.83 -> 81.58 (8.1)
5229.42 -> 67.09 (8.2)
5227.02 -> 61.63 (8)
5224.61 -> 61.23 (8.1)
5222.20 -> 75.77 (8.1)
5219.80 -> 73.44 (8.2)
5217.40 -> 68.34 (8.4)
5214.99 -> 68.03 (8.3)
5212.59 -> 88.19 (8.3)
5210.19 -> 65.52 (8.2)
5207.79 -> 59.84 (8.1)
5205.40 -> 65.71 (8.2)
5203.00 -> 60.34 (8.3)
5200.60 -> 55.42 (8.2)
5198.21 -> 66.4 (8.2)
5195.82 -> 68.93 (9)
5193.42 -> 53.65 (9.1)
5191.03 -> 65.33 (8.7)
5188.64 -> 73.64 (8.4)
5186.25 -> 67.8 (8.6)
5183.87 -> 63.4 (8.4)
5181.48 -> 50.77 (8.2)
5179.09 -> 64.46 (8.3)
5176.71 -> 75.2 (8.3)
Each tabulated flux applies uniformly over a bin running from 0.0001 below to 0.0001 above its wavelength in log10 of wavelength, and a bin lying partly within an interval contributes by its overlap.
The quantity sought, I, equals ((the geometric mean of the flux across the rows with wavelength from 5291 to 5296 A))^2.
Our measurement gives 6505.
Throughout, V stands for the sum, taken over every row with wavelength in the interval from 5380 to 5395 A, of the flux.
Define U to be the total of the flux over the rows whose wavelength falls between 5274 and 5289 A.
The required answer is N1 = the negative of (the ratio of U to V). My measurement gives -1.01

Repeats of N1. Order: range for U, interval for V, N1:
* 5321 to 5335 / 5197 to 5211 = -1.24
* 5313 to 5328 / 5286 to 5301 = -0.98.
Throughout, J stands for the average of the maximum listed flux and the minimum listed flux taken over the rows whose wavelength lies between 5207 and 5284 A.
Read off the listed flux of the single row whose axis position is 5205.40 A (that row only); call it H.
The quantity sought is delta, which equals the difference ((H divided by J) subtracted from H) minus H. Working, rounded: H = 65.71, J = 76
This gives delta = -0.86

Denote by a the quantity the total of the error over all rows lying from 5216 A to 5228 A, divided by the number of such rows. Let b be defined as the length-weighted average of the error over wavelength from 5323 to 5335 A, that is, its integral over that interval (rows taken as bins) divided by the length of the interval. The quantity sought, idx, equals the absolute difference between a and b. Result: 0.50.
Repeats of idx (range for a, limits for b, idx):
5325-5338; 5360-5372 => 1.66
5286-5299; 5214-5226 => 0.41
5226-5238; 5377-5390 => 0.57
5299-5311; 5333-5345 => 1.37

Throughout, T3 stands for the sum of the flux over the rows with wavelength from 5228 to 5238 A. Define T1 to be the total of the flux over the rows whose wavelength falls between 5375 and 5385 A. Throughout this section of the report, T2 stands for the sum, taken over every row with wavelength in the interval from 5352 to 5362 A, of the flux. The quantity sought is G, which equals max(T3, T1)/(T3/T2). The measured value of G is 365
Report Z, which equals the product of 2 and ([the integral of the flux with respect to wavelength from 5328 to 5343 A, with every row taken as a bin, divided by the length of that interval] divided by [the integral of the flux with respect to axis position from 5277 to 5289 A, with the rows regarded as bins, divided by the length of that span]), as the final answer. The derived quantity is 1.9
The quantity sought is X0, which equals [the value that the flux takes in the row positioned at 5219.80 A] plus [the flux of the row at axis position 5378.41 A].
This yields 142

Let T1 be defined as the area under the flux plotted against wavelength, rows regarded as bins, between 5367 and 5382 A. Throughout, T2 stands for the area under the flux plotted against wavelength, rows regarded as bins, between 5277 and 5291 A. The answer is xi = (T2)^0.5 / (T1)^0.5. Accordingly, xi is 0.99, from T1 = 1174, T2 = 1160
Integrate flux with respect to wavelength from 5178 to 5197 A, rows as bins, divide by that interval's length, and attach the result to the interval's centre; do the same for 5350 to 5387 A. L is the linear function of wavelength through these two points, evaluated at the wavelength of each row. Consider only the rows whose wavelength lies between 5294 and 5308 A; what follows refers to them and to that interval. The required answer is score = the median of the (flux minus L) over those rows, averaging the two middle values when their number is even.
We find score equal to 0.79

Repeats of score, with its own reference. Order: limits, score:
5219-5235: 2.11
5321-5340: 2.37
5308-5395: 1.26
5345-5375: 0.77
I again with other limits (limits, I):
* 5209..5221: 5224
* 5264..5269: 5092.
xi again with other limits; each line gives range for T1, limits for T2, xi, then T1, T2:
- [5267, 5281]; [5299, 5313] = 1.02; 1075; 1126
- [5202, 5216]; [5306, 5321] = 1.13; 953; 1217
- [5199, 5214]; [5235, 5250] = 1.06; 989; 1104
